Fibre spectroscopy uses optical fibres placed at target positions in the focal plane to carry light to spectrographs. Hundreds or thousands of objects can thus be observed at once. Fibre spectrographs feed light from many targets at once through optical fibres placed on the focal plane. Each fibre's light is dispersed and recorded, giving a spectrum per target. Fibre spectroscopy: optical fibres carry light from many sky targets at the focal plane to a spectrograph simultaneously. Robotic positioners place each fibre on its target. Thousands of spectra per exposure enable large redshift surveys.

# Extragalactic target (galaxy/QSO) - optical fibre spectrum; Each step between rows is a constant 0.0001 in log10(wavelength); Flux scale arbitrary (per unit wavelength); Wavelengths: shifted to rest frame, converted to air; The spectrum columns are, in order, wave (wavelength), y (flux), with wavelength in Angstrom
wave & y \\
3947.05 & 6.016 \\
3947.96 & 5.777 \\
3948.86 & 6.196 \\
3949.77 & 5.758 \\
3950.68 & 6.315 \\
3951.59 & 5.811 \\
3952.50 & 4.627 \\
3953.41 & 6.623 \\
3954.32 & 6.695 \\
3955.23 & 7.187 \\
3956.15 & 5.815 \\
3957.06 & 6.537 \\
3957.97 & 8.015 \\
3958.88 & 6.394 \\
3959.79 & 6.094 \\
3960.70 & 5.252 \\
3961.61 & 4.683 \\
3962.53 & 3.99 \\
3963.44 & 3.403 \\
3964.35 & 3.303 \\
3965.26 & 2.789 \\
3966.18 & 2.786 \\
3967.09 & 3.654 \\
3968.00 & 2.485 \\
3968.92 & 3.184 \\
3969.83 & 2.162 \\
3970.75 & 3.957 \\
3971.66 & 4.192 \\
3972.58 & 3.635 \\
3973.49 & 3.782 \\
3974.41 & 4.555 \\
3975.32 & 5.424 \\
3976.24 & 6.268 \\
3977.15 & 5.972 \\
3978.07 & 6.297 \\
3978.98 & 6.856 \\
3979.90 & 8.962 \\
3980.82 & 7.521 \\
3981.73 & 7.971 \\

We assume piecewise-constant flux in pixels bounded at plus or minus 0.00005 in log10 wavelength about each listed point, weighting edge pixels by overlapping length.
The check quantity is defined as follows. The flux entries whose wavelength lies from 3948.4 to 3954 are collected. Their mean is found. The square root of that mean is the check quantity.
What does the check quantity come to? 2.4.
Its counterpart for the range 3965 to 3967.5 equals 1.8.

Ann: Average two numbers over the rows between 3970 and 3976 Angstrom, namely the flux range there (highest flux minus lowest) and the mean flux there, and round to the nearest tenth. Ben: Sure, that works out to 3.0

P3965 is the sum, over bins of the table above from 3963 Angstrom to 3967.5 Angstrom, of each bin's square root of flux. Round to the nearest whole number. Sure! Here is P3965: 9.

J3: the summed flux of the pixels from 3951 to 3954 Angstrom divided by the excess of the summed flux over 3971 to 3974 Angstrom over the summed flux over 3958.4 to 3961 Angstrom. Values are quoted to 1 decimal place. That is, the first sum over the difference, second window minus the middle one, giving -2.8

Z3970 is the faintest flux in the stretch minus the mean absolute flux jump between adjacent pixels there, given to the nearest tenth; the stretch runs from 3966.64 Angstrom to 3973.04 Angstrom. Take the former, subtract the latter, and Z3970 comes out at 1.2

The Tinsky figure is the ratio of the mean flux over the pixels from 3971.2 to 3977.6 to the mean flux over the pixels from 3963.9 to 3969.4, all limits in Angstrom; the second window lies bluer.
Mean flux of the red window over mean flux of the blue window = 1.6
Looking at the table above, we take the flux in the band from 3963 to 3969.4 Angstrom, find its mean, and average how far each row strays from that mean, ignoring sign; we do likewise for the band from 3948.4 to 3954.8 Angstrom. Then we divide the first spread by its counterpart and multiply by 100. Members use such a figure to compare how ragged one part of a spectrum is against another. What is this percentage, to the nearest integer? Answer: 66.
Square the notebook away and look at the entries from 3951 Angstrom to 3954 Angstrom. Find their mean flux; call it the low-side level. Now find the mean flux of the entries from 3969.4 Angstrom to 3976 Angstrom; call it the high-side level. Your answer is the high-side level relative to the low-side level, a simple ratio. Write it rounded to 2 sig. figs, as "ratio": 0.70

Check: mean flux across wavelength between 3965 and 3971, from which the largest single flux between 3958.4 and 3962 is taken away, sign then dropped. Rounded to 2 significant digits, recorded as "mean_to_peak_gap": 3.4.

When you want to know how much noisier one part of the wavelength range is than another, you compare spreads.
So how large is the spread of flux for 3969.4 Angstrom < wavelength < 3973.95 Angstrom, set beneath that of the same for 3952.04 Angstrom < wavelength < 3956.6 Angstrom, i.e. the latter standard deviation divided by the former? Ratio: 1.25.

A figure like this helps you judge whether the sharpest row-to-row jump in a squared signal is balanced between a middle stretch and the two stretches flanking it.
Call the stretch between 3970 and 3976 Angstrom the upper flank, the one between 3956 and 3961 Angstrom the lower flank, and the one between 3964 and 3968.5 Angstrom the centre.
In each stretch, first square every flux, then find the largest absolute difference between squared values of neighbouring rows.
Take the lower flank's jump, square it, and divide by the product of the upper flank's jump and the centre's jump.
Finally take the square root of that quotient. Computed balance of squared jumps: 3.0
